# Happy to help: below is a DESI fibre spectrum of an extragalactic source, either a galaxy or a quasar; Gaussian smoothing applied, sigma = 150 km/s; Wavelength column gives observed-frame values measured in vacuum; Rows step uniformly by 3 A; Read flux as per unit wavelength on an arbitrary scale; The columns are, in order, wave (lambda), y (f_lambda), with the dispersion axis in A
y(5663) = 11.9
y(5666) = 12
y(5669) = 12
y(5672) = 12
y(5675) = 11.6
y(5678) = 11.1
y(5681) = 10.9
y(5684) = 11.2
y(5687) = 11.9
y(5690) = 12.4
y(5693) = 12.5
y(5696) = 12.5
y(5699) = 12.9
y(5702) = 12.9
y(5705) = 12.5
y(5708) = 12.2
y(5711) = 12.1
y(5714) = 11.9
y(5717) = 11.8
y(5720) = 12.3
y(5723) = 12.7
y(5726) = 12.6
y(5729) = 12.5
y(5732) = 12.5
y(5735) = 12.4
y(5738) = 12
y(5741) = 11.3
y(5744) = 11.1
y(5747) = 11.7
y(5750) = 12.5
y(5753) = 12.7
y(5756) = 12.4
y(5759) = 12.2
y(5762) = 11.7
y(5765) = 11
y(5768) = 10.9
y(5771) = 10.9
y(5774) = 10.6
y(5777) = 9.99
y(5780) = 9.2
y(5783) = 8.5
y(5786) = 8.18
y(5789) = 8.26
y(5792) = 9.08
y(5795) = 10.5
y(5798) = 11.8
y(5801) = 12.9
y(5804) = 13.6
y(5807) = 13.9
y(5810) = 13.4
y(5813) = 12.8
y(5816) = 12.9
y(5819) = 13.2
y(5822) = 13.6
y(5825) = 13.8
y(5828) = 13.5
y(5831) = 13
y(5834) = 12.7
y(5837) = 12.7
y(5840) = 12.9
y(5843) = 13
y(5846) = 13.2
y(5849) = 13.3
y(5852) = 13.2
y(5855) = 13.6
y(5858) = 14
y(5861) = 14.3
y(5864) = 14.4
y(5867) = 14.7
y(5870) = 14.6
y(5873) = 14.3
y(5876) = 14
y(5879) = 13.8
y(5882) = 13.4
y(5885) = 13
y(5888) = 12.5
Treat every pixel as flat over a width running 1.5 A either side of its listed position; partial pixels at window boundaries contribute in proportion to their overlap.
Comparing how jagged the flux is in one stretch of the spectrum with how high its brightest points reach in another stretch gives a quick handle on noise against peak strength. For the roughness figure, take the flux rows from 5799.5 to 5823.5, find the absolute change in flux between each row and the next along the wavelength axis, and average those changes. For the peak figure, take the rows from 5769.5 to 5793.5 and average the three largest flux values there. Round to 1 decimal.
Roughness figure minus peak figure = -10.1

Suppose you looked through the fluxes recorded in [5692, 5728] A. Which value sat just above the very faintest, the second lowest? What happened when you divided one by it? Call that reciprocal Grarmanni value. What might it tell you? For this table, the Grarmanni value 0.084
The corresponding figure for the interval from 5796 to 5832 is 0.078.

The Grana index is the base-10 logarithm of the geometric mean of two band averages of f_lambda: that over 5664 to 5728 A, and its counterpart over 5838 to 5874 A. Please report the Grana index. 1.11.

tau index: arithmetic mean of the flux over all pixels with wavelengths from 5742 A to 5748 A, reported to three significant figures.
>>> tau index 11.4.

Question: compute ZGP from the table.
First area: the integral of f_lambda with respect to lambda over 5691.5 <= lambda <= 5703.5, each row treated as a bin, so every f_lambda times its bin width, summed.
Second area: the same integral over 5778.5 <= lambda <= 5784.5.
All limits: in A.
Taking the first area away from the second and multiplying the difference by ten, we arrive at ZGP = -993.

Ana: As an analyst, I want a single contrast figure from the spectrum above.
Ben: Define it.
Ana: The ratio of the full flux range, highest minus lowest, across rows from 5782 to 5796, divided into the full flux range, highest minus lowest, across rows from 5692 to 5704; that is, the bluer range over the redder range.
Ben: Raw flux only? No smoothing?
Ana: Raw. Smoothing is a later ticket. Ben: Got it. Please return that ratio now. 0.17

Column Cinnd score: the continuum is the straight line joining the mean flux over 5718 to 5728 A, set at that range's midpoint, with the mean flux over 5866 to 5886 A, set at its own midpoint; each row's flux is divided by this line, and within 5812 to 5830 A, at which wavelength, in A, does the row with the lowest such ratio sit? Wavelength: 5813 A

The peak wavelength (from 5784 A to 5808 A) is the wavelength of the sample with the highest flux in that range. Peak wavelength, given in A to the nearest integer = 5807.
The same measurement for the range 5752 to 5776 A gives 5753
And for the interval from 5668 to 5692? 5690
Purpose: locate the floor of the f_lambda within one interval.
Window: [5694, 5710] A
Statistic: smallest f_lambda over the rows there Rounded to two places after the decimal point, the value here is 12.20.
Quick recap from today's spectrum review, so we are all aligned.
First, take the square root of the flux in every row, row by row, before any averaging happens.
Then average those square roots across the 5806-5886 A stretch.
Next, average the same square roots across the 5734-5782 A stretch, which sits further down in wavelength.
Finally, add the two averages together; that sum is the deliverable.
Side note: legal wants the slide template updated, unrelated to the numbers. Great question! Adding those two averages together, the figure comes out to 7.05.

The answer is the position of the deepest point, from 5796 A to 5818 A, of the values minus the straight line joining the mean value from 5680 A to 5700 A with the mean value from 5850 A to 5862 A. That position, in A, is 5798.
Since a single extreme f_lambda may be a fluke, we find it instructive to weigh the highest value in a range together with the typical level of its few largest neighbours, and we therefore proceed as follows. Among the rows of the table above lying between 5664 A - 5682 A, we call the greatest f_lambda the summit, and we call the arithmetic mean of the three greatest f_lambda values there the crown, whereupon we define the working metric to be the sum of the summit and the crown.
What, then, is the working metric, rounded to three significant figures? 24.0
